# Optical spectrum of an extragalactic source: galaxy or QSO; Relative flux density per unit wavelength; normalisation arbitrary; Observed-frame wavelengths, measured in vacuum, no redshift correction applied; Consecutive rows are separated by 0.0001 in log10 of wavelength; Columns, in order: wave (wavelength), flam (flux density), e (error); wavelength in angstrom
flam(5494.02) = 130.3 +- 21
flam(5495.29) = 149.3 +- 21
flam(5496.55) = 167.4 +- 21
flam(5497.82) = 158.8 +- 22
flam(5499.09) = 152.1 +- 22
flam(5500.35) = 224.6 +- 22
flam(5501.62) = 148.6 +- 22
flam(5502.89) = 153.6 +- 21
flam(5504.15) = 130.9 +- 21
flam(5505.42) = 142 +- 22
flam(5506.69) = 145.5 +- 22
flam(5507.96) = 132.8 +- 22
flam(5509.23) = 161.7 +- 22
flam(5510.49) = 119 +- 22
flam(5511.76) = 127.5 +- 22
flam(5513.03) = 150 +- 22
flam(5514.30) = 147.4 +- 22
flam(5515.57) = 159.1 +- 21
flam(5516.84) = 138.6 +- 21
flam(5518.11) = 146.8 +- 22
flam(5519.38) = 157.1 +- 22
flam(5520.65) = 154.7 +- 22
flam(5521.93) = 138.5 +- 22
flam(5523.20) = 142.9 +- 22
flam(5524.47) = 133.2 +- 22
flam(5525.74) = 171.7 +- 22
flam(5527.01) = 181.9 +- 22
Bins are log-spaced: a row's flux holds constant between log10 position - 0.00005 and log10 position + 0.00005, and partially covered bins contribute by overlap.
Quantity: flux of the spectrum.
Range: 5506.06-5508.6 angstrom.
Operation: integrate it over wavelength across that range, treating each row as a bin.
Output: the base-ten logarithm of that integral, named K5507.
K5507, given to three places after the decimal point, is 2.548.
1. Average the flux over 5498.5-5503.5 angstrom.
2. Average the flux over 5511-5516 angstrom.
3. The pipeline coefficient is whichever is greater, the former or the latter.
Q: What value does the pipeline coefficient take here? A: 170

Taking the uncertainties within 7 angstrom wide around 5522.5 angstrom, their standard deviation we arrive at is 0.00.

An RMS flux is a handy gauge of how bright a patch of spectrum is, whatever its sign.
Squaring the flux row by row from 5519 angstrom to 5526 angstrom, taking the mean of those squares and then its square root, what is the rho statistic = 150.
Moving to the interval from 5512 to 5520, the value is 150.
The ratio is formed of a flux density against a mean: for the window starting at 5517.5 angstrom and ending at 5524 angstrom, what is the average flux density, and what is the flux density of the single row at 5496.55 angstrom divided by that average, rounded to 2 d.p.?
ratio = 1.13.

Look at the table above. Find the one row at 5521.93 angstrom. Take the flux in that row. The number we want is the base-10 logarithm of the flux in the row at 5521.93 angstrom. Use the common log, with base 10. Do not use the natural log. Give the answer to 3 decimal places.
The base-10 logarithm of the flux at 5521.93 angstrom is 2.141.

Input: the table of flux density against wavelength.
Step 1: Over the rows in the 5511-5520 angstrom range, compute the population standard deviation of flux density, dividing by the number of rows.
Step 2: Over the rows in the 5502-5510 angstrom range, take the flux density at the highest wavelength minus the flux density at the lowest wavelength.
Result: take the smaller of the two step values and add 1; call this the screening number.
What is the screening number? 9.1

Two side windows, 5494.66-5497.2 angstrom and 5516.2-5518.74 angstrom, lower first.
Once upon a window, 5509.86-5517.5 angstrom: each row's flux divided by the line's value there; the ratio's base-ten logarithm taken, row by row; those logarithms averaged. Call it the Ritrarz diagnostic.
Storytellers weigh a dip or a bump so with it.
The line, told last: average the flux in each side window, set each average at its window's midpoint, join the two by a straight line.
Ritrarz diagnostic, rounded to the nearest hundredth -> -0.02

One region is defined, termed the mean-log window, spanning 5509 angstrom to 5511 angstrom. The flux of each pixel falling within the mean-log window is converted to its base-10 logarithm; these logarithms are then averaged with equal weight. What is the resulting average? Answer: 2.142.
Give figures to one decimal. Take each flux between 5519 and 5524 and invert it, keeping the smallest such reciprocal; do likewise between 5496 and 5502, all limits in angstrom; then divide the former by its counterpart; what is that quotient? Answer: 1.4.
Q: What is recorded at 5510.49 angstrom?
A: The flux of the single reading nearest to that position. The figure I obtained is 119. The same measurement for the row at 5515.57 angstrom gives 159.1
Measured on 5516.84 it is 138.6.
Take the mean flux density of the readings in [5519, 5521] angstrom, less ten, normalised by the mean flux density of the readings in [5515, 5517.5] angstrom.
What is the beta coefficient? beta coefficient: 0.98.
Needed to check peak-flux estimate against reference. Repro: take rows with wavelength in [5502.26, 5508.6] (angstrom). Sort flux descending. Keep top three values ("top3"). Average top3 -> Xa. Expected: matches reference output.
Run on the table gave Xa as 147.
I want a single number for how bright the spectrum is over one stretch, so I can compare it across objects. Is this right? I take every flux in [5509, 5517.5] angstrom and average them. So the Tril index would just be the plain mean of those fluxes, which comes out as 143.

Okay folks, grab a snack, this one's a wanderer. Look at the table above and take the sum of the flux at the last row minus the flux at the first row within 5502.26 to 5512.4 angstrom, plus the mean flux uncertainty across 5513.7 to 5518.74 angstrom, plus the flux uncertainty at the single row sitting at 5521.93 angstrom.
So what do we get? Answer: 17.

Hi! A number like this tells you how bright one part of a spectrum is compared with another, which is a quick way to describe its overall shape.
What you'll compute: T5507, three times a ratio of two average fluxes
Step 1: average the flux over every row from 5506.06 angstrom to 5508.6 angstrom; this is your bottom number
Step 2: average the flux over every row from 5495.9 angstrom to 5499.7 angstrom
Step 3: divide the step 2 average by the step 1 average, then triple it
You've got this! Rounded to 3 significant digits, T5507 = 3.44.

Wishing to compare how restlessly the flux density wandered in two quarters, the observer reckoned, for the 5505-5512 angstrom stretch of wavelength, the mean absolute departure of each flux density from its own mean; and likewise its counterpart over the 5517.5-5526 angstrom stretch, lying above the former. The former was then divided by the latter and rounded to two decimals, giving 1.14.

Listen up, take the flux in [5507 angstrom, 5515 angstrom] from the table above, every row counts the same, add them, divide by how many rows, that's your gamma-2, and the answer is 140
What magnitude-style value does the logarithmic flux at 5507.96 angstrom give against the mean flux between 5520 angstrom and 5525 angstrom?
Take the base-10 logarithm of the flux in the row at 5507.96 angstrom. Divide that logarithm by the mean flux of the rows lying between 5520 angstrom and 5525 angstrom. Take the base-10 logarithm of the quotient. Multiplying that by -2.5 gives 4.57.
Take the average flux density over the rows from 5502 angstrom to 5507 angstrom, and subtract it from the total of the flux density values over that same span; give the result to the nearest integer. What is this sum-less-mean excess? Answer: 429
